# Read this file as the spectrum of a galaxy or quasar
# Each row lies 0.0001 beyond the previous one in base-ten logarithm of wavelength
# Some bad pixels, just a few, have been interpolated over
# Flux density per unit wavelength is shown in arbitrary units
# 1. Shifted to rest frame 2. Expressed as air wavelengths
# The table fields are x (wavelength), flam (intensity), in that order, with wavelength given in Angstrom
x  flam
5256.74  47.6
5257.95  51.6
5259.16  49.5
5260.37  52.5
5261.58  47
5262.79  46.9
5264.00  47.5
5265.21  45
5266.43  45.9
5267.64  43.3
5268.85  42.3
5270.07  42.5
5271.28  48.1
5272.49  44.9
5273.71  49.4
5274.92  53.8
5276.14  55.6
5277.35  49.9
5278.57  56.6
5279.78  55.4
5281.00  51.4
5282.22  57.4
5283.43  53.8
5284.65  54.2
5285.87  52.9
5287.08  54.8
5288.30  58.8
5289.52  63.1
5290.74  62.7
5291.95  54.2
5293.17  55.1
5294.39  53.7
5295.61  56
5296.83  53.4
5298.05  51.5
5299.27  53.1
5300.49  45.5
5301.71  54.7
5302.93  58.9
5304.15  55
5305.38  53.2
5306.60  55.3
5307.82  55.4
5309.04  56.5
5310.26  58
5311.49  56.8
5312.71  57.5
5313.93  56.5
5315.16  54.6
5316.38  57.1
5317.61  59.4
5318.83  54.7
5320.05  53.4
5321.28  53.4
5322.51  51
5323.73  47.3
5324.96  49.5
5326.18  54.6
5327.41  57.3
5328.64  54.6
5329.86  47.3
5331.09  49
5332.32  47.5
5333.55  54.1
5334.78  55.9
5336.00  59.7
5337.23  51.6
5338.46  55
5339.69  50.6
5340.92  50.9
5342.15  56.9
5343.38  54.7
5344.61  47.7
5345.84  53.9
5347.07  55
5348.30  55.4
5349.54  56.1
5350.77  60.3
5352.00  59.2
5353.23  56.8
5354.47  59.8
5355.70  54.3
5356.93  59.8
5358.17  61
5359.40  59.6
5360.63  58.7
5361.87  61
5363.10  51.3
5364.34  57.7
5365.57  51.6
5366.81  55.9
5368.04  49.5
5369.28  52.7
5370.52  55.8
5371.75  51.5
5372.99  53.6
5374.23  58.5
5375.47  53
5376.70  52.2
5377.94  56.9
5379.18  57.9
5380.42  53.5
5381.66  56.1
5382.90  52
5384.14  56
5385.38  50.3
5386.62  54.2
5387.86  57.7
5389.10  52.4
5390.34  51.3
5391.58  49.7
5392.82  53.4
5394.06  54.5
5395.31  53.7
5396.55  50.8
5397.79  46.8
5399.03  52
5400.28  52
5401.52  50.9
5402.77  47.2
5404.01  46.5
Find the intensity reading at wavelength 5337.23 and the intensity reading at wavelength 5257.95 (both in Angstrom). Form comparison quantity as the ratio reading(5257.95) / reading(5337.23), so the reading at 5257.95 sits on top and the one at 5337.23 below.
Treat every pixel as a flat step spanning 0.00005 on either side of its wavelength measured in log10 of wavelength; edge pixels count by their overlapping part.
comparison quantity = 1.00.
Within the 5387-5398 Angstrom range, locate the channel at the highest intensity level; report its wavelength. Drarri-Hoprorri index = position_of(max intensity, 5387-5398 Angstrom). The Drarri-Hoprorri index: 5387.86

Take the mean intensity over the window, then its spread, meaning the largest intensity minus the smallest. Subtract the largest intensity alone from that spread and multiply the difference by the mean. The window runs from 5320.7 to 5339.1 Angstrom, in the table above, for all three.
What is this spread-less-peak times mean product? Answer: -2484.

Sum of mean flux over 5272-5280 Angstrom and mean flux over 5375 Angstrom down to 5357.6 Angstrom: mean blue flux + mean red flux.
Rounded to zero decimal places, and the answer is 108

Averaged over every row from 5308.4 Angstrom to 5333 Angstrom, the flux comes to 53.8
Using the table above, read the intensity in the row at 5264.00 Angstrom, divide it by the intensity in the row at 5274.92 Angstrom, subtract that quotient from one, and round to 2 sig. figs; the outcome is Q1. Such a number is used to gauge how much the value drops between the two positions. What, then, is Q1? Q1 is 0.12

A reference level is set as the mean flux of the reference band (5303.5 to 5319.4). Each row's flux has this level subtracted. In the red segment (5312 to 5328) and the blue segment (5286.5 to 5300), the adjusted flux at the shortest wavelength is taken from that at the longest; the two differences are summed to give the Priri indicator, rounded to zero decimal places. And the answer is -2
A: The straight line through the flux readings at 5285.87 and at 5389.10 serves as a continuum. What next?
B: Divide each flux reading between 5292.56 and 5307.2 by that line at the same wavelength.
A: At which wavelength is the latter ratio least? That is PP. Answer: 5300.49 Angstrom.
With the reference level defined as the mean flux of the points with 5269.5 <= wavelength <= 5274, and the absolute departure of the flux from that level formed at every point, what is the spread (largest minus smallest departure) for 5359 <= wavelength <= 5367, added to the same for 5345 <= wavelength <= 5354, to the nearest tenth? 16.1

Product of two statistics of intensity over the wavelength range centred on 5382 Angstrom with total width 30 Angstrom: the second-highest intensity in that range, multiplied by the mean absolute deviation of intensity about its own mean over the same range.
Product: 120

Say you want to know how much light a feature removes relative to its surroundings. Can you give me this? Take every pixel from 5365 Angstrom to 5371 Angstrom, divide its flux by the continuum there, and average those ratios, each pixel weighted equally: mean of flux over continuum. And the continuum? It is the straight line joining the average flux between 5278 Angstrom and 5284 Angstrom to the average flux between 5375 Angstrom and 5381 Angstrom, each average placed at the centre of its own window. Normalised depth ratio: 0.97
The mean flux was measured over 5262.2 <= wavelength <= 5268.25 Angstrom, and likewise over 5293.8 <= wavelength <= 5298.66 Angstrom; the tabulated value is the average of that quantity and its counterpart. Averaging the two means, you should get 50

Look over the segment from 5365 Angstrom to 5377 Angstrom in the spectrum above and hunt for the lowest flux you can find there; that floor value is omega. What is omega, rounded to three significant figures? 49.5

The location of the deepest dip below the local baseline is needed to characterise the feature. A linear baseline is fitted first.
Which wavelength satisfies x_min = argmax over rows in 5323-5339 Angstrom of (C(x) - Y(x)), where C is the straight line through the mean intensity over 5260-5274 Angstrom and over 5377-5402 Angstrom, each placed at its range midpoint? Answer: 5329.86 Angstrom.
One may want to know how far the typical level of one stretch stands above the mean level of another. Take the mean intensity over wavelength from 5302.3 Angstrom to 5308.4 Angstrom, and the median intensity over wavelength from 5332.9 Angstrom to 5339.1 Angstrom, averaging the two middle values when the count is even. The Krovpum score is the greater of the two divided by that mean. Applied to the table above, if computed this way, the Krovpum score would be 1.00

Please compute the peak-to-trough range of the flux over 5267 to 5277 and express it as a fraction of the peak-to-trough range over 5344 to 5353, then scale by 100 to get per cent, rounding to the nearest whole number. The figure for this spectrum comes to 106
